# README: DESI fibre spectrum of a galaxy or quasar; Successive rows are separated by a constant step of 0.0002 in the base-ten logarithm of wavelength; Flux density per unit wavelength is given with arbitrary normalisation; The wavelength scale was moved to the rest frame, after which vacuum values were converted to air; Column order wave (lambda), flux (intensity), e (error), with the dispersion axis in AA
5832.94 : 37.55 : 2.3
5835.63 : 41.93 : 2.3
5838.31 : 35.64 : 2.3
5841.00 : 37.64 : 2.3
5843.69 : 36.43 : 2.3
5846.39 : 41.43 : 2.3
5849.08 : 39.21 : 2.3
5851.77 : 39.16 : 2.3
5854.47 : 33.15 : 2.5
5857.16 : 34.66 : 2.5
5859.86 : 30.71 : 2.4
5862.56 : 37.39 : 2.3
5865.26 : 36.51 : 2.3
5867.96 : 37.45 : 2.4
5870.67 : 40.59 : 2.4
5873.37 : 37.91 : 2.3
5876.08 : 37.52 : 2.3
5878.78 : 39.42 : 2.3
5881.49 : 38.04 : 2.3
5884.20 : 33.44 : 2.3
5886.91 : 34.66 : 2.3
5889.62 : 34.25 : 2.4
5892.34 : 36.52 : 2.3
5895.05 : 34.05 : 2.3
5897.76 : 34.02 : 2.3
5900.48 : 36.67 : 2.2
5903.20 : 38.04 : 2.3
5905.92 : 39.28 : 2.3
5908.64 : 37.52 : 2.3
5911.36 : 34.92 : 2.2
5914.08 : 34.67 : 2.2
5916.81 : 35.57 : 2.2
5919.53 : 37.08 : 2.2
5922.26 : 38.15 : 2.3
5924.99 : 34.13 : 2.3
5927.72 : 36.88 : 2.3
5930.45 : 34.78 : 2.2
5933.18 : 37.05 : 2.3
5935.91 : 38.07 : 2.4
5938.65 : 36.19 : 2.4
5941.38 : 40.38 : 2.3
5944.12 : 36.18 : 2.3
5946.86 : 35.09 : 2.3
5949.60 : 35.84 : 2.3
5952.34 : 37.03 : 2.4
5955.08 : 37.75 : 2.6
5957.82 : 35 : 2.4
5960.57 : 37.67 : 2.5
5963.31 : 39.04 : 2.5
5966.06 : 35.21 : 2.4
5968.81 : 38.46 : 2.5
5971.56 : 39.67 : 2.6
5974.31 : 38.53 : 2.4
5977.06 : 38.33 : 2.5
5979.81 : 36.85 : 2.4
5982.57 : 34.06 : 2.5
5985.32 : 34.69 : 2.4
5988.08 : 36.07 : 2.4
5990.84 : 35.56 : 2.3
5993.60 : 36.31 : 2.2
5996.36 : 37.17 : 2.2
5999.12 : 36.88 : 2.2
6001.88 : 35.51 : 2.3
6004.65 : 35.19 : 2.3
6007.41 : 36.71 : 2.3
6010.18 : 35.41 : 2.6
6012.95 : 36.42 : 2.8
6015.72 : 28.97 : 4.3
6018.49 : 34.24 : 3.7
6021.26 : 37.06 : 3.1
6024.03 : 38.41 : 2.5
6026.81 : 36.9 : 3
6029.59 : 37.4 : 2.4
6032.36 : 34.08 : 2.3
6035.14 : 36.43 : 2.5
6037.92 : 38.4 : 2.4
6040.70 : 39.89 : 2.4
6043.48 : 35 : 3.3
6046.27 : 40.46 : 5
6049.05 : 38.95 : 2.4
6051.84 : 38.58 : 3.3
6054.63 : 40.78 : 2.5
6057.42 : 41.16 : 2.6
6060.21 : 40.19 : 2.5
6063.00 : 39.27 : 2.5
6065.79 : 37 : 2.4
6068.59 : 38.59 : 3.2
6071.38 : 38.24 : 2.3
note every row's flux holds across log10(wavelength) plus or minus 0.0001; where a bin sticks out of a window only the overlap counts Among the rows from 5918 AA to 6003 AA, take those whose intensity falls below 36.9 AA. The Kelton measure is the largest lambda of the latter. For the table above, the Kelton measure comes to 6001.88 AA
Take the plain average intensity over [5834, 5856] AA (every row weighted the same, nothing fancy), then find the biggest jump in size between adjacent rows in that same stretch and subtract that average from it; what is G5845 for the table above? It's -31.8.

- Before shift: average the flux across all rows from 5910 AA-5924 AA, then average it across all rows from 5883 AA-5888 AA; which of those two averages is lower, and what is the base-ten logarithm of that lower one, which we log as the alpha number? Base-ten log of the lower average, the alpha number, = 1.53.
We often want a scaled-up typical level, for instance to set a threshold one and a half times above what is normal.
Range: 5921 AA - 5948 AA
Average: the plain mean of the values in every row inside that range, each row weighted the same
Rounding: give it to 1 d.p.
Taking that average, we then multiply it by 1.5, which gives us 55.0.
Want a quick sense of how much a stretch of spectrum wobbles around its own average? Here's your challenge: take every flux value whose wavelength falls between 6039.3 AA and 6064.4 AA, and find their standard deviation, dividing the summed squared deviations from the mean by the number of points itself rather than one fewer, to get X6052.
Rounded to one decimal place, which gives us 1.7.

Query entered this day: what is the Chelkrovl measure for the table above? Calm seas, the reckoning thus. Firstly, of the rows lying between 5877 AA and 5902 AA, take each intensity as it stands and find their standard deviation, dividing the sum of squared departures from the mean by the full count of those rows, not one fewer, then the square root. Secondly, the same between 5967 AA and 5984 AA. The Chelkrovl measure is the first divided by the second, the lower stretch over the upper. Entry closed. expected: 1.09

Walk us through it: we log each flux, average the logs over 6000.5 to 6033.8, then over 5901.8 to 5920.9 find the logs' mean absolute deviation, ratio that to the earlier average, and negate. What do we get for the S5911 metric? -0.011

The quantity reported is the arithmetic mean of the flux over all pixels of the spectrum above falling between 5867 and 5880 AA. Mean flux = 38.6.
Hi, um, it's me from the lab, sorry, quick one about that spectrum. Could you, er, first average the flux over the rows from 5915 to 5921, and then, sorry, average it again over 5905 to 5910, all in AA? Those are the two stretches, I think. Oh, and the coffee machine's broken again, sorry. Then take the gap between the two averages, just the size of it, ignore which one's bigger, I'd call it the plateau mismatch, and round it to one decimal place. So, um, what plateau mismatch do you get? 2.1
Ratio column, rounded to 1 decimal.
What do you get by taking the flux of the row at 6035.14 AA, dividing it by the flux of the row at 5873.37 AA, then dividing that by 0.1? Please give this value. 9.6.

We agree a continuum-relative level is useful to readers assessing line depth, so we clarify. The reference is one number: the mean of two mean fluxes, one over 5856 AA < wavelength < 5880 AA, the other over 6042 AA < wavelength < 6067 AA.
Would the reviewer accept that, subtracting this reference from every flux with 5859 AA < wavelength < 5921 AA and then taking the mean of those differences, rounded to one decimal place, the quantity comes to -1.6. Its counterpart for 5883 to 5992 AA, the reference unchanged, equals -1.5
